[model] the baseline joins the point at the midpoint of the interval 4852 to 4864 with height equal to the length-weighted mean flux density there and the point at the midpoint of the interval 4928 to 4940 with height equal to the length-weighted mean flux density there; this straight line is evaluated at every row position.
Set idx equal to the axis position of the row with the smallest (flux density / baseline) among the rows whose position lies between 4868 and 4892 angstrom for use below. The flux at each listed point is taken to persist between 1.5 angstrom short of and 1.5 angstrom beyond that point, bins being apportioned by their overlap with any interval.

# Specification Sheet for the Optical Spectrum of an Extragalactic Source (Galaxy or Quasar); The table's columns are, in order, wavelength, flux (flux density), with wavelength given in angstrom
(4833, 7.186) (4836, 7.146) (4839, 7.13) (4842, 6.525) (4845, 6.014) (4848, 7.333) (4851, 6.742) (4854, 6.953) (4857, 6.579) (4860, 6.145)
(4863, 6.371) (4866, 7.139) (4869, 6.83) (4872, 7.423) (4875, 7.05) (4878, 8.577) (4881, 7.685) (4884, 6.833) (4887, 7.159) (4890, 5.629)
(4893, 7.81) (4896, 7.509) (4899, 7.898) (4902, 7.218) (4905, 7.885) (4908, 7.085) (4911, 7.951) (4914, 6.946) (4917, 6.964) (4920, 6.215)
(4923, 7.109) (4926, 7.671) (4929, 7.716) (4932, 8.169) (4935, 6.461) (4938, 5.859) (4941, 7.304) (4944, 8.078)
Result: 4890 angstrom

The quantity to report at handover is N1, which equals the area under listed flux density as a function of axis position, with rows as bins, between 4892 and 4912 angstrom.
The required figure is 152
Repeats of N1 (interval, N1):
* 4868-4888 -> 148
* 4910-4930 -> 144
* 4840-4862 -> 146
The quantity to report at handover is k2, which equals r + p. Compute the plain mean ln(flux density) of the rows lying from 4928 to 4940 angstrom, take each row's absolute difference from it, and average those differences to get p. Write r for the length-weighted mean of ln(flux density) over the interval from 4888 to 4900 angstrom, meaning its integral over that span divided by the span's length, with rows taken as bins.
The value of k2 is 2.09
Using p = 0.127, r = 1.962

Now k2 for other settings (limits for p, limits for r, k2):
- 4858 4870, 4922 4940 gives 2.02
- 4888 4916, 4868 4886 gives 2.08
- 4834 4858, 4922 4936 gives 2.06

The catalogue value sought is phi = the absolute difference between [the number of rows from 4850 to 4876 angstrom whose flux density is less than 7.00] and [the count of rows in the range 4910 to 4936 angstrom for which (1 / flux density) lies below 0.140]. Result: 2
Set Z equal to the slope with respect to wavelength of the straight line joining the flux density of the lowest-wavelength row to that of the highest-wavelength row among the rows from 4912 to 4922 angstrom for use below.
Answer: -0.122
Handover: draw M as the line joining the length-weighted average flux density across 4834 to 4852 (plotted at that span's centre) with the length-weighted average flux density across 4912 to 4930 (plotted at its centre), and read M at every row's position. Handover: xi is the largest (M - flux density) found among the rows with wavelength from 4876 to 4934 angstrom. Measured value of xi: 1.37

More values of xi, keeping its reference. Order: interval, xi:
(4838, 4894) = 1.37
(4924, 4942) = 1.31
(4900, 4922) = 0.89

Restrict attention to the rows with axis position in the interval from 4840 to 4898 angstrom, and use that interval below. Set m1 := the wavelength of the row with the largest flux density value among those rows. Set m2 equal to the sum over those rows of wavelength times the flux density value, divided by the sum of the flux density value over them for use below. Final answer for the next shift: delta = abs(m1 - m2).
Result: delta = 8.4 angstrom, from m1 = 4878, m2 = 4869.6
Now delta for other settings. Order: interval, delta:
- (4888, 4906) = 1.2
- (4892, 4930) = 0.2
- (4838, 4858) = 0.0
